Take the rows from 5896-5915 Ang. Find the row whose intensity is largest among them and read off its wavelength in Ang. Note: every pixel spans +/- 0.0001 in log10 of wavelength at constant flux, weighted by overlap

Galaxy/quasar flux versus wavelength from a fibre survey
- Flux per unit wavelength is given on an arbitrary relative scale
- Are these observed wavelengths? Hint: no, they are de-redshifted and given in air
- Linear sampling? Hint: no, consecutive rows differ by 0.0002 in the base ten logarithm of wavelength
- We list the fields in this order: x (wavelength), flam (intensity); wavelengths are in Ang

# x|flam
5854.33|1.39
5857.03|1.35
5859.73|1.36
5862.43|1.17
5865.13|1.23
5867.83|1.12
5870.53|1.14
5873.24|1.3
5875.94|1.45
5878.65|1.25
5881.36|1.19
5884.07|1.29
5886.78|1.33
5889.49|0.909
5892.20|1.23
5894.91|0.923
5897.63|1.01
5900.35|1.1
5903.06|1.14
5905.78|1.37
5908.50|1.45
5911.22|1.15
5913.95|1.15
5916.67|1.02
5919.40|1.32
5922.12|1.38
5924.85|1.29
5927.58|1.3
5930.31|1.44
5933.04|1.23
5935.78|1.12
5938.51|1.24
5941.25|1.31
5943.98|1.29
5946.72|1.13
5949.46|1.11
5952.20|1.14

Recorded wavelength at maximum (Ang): 5908.50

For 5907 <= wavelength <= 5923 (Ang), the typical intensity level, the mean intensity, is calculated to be 1.24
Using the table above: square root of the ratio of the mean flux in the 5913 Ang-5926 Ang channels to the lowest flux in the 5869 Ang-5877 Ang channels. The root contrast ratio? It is 1.04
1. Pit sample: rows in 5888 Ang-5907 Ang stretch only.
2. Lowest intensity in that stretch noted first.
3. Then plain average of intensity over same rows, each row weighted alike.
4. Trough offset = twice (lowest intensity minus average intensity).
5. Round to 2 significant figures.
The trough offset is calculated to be -0.38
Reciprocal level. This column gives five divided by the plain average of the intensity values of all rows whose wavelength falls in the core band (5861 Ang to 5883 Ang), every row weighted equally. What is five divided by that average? 4.06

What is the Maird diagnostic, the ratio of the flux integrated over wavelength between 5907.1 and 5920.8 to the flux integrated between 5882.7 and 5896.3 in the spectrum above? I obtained 1.08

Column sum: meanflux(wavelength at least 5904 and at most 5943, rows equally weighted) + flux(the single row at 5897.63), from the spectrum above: 2.28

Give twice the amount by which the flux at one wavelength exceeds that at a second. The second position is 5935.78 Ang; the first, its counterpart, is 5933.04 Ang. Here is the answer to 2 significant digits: 0.22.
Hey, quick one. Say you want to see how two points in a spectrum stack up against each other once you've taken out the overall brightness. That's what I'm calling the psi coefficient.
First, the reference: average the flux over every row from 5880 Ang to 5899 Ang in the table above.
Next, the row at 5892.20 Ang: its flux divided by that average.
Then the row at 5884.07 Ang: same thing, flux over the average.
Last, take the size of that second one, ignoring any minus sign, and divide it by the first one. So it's 1.05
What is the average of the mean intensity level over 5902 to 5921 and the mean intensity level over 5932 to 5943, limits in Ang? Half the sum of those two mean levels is 1.23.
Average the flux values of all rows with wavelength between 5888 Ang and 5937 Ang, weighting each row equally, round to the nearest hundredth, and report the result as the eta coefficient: 1.20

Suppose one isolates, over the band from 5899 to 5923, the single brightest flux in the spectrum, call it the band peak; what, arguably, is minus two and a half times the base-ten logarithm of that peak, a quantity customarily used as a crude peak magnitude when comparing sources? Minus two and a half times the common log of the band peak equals -0.403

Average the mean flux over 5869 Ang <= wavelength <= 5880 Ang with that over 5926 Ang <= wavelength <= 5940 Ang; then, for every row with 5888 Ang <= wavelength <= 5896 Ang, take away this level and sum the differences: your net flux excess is -0.76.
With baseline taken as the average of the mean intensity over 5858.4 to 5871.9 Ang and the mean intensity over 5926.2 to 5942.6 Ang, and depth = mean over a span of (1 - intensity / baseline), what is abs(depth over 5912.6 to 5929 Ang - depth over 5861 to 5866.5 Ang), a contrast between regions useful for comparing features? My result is 0.03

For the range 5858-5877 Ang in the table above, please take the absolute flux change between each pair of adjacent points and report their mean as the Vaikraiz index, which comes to 0.115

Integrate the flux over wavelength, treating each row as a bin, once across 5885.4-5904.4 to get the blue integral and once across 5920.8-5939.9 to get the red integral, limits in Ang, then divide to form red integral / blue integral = 1.18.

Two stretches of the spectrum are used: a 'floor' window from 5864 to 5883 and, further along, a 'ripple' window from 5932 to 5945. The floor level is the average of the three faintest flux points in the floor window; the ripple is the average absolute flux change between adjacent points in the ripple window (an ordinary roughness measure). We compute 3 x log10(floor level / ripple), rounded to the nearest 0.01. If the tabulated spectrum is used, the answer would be 3.47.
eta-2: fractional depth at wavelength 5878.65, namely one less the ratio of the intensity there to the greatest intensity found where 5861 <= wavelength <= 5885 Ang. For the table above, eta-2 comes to 0.14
